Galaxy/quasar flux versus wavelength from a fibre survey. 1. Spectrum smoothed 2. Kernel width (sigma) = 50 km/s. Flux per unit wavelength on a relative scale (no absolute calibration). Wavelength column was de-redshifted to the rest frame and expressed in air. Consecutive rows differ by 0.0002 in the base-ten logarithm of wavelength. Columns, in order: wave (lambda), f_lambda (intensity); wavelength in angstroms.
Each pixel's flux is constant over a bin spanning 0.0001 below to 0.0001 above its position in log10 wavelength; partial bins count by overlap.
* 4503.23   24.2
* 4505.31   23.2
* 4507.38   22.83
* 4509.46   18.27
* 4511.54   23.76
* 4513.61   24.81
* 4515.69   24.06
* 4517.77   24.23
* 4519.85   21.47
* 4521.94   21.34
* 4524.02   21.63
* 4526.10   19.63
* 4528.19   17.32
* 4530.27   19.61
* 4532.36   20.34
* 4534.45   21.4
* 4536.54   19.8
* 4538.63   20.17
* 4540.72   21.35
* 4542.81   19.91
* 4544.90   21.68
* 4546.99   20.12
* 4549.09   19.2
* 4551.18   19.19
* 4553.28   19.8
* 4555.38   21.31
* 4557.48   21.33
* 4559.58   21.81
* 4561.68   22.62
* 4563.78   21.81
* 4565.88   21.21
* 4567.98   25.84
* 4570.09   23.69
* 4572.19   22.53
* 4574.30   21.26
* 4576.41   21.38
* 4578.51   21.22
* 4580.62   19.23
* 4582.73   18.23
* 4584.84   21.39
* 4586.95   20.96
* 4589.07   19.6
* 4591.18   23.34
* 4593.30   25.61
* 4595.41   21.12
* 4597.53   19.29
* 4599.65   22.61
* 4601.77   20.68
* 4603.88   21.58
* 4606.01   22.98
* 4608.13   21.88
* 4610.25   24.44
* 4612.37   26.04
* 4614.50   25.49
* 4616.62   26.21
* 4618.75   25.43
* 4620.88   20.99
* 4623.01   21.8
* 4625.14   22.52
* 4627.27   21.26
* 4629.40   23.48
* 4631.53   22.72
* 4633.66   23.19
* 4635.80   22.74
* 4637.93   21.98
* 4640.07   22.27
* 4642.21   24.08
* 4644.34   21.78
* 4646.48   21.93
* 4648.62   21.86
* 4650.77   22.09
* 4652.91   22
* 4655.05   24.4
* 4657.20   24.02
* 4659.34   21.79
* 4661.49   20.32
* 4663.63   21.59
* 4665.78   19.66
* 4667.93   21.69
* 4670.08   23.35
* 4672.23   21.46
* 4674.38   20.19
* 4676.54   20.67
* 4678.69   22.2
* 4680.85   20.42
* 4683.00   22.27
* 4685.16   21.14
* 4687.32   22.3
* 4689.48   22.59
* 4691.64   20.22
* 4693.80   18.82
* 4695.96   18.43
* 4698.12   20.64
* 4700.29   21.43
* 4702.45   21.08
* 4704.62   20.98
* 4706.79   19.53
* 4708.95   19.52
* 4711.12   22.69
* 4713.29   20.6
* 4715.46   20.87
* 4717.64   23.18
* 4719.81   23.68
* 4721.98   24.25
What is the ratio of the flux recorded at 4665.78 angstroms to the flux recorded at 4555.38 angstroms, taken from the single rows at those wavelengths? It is 0.92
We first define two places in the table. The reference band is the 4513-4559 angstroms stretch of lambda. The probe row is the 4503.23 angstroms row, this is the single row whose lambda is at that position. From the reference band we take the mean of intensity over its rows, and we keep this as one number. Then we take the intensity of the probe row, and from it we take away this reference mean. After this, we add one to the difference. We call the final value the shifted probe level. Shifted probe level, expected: 4.3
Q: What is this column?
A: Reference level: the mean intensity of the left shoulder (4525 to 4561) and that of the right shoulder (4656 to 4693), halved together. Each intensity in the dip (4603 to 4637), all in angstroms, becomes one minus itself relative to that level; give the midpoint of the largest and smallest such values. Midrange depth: -0.13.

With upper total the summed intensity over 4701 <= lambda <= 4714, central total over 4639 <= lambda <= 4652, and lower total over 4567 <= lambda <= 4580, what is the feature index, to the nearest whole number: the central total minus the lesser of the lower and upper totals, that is 10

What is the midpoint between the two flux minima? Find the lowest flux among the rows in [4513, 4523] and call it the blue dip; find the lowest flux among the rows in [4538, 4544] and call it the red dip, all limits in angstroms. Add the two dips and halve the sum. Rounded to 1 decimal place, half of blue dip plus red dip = 20.6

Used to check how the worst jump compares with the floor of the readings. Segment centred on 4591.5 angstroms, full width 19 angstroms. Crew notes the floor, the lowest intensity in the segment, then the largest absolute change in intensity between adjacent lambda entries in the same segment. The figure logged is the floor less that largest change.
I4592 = 13.7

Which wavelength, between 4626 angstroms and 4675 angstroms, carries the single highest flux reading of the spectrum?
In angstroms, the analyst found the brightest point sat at 4655.05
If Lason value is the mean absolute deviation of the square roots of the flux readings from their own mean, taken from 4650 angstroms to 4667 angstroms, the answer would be 0.122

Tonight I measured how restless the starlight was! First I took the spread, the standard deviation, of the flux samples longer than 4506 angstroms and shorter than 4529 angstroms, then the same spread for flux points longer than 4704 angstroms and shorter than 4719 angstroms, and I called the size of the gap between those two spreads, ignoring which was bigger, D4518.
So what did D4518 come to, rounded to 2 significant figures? 1.1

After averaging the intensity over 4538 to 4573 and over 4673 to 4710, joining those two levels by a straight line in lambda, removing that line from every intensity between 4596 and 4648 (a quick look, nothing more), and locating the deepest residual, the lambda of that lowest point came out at 4597.53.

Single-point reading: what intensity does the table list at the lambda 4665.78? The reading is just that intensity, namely 19.66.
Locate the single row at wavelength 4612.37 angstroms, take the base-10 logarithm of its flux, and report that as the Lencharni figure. 1.416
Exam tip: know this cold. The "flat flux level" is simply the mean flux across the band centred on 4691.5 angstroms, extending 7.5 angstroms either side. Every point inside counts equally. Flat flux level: 20.6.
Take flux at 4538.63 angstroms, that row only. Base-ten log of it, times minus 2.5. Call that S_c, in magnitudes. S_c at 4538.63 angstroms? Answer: -3.262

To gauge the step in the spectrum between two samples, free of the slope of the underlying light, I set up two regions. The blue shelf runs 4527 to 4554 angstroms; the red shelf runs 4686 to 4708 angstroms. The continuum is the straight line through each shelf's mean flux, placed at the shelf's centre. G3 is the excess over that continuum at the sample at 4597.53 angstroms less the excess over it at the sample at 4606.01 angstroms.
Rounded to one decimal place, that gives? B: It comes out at -3.7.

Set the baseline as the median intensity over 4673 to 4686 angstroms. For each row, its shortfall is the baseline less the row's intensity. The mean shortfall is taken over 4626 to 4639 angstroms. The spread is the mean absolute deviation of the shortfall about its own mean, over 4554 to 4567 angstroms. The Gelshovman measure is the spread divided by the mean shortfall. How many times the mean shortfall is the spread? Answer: -0.2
